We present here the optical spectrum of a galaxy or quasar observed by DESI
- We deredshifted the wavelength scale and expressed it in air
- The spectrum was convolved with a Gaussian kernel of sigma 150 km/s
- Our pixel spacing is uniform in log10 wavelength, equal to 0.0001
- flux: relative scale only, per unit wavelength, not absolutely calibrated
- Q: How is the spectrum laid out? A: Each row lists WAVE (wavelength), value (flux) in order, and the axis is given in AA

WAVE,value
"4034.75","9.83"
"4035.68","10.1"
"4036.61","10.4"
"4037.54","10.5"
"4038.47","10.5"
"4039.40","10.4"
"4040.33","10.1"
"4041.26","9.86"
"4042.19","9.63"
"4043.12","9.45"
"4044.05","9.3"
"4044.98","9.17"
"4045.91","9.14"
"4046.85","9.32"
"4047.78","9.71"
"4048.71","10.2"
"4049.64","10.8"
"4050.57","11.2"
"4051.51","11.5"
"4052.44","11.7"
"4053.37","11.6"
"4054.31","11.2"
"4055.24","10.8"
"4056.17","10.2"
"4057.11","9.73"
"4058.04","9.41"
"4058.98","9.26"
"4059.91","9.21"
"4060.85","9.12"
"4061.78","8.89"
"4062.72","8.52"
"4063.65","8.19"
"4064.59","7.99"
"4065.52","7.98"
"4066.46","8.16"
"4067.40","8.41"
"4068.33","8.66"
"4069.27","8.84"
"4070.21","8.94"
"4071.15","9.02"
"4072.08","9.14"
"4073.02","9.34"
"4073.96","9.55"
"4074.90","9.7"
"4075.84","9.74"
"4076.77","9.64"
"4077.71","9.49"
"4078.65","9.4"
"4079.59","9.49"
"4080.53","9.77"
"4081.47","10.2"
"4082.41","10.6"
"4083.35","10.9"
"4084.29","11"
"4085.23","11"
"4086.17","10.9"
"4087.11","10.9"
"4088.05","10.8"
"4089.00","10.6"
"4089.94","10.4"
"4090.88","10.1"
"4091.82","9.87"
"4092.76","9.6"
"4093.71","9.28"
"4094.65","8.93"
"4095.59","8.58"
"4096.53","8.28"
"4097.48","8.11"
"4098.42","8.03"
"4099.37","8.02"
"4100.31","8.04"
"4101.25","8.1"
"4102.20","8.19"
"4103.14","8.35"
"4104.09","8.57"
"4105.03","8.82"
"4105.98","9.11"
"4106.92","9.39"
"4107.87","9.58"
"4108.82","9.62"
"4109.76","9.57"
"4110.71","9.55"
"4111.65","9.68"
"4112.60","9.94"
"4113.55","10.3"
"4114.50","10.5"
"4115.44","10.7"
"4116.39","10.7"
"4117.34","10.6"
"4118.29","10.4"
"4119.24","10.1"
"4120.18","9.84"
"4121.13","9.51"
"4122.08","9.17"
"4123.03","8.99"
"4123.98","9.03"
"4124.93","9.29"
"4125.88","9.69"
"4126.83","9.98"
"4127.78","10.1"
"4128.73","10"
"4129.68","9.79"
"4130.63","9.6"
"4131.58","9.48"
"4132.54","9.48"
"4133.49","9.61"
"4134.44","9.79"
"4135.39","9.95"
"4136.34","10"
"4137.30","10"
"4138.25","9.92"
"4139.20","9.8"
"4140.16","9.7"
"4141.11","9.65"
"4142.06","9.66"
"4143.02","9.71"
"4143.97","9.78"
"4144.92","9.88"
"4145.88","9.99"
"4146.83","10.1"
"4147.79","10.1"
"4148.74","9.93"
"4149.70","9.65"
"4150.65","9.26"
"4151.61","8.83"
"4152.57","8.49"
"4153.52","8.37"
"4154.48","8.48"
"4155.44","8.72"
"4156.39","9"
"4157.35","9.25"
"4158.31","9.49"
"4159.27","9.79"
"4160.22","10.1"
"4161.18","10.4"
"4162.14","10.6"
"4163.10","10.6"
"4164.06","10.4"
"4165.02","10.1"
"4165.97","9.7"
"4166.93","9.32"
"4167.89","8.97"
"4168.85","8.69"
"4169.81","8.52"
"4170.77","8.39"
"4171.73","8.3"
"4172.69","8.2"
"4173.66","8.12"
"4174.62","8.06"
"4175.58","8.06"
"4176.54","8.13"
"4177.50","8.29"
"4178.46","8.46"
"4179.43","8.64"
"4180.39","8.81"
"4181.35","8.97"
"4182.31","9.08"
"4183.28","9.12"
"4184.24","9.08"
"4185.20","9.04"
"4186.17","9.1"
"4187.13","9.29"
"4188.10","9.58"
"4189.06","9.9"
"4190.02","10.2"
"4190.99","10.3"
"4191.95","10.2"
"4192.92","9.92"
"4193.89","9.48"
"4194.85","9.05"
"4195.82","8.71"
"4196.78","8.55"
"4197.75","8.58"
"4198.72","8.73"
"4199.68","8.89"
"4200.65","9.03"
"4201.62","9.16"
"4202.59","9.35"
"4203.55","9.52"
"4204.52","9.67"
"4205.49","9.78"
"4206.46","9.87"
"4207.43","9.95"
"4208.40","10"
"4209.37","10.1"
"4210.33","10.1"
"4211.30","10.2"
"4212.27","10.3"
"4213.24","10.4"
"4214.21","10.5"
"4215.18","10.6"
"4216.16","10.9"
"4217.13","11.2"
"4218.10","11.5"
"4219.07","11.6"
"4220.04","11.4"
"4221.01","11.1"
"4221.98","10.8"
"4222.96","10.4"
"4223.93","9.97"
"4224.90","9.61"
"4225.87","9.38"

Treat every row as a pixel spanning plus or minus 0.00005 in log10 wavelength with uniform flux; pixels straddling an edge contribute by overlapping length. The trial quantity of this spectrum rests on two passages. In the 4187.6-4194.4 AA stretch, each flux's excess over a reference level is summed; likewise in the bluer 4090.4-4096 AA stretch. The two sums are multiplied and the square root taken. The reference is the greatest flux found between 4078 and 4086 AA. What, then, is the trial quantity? 8.5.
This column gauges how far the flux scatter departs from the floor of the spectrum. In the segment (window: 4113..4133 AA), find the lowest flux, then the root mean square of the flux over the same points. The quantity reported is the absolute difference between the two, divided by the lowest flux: 0.099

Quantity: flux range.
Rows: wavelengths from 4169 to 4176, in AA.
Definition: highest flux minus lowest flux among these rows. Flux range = 0.46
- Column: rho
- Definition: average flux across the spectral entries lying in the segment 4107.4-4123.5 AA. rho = 9.9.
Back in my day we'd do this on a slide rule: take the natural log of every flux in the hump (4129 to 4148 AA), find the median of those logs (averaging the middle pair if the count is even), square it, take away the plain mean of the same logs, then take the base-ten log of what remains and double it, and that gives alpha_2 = 0.93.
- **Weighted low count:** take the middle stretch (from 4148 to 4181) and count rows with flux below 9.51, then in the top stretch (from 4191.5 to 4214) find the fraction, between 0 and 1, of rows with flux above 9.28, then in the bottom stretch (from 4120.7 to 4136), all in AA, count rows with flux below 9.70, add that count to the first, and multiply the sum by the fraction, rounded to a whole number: 22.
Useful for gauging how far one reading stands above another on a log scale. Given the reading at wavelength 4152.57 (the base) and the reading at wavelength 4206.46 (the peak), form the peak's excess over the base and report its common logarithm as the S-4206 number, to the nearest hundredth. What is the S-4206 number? 0.14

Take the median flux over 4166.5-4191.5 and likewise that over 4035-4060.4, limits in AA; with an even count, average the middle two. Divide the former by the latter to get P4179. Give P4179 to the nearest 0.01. 0.88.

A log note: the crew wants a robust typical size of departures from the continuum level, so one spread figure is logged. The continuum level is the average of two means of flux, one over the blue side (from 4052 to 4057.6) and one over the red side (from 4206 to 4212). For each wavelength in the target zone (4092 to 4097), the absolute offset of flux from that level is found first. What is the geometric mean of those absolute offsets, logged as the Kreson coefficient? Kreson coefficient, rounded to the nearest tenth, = 1.4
